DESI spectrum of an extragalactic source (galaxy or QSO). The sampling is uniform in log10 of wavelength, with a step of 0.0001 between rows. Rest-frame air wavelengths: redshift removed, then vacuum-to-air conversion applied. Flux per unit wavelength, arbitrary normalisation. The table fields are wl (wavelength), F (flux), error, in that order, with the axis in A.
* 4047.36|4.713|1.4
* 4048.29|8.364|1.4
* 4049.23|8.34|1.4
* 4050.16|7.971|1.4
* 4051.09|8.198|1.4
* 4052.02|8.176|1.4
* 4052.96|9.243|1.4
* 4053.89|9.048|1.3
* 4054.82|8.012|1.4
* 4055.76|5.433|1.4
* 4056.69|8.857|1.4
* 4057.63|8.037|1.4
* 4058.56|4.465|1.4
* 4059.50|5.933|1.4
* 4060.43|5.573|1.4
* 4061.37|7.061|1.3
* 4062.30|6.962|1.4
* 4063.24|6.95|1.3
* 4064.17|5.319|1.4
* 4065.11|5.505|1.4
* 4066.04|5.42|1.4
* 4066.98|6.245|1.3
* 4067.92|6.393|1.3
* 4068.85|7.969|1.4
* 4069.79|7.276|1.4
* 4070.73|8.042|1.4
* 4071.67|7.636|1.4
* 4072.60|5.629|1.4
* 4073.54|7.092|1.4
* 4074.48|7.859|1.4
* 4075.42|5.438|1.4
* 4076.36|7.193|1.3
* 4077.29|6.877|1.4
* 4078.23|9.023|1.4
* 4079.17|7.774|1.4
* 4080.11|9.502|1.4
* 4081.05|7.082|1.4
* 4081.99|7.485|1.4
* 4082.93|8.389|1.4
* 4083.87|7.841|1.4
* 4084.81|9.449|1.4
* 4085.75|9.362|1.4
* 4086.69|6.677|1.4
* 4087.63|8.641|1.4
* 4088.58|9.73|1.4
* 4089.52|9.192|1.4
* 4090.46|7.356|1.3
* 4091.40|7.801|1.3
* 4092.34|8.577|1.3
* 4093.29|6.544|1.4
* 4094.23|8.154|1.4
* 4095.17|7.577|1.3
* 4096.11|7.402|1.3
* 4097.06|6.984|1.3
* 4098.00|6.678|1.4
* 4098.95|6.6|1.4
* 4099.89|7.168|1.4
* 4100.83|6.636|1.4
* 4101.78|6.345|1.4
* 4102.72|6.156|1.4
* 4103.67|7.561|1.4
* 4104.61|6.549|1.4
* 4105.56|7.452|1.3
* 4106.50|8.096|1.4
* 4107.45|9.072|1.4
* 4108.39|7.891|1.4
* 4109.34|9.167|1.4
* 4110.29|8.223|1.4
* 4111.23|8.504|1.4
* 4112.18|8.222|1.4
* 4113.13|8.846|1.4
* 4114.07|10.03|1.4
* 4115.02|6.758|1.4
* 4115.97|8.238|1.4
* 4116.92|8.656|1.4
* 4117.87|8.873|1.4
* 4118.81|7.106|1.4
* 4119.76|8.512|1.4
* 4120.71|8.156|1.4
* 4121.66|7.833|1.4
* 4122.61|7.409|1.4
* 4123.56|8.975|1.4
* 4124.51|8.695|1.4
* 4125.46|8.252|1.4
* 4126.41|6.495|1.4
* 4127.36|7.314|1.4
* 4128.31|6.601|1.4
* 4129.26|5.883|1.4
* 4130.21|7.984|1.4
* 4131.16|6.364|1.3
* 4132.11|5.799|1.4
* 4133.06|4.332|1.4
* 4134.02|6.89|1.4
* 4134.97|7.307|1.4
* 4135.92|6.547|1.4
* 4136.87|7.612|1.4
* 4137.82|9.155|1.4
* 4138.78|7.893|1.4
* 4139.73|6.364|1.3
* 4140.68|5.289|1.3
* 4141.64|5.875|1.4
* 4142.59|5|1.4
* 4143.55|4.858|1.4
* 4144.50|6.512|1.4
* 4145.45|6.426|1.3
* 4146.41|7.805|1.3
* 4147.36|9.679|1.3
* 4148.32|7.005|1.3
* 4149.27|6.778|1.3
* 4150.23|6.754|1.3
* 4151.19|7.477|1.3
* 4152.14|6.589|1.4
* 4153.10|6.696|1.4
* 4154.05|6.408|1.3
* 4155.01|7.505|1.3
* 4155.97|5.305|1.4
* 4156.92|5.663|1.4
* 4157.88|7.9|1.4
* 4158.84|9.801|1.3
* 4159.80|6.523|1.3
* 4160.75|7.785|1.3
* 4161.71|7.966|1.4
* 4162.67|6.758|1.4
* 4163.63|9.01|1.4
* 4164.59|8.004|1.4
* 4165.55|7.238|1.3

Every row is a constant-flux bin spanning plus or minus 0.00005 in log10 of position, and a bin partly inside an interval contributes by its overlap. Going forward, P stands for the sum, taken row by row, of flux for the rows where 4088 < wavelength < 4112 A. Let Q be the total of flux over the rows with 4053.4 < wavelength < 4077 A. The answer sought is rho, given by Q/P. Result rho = 0.88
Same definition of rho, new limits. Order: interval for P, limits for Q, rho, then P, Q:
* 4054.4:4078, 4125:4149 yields 1.01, 167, 169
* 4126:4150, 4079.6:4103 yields 1.15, 168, 193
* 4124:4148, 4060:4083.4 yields 1.03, 171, 176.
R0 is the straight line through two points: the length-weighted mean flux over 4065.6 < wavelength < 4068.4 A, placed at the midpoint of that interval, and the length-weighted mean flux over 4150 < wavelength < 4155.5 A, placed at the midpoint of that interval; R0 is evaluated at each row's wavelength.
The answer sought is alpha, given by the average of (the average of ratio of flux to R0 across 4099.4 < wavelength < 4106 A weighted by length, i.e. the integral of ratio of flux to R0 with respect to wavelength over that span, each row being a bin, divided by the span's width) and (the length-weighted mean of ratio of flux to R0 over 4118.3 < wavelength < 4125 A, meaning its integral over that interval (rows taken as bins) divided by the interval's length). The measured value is 1.15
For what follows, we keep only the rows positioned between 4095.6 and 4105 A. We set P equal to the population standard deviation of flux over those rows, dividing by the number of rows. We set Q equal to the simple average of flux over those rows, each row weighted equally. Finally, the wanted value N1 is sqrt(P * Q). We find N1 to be 1.7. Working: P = 0.43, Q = 6.8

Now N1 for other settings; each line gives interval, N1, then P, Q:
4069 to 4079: 2.7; 1.02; 7.2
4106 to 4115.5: 2.7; 0.83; 8.5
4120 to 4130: 2.7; 0.96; 7.6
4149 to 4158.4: 2.3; 0.76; 6.7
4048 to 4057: 2.9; 1.00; 8.2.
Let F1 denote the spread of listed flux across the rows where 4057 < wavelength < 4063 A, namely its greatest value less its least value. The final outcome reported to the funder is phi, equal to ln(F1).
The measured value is 1.27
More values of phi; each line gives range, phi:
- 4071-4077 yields 0.88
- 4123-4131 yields 1.13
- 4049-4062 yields 1.56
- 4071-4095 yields 1.46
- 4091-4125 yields 1.35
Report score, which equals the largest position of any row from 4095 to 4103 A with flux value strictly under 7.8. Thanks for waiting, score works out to 4102.72 A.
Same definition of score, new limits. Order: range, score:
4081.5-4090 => 4086.69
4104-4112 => 4105.56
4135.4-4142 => 4141.64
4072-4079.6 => 4079.17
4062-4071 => 4069.79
